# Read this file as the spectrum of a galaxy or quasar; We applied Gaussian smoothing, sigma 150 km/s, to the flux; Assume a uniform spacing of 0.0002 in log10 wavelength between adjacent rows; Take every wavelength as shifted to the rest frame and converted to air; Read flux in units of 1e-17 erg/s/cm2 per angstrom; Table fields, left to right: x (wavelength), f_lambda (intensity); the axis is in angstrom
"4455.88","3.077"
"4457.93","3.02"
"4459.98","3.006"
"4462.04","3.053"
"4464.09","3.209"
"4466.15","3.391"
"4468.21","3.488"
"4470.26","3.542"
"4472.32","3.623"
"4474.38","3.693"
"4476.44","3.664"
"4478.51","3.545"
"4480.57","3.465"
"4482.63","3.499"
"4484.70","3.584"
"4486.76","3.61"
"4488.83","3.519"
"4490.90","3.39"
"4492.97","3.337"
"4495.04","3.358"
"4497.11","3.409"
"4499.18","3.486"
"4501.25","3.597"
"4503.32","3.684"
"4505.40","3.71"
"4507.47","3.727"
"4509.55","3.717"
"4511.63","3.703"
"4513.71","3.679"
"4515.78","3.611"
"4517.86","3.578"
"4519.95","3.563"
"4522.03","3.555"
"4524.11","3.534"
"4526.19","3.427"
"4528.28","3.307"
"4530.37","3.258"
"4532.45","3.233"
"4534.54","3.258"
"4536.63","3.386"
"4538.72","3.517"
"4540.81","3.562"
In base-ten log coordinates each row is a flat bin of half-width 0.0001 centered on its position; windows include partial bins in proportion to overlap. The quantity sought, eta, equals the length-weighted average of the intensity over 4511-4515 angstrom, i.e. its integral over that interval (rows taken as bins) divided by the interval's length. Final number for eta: 3.69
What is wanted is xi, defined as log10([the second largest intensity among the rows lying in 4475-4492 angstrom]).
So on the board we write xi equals 0.558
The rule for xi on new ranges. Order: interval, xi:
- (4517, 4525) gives 0.552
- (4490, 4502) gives 0.542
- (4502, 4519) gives 0.570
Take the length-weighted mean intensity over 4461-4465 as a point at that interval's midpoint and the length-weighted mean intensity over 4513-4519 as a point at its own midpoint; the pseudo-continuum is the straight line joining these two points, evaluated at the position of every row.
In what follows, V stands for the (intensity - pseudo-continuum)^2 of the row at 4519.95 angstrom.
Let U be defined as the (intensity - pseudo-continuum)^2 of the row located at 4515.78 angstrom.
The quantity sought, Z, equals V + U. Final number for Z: 0.01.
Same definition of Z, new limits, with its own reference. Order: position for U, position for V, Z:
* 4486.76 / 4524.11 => 0.09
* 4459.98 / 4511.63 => 0.02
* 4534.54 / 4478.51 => 0.36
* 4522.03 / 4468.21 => 0.11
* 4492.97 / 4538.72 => 0.10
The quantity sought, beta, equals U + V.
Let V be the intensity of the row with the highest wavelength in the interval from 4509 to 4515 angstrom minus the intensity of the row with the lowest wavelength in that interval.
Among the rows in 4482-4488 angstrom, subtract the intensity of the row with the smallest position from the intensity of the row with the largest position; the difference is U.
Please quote 0.1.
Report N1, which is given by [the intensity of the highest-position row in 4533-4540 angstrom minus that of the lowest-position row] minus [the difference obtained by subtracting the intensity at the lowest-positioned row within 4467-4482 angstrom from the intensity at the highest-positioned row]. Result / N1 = 0.28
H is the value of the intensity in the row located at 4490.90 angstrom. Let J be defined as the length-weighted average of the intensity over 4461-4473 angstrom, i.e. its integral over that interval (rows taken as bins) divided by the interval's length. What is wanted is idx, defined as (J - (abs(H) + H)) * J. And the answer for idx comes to -11.5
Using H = 3.39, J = 3.38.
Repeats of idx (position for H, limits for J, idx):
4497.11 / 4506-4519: -11.6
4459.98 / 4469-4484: -8.7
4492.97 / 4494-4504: -11.1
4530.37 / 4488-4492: -10.6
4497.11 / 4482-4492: -11.6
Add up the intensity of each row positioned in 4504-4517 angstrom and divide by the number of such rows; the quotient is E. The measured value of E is 3.69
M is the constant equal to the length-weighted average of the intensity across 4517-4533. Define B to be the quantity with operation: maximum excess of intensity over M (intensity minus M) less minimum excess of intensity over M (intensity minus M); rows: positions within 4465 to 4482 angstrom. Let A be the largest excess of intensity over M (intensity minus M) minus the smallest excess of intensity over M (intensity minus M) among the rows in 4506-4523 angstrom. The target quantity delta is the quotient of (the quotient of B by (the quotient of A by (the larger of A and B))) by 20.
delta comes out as 0.027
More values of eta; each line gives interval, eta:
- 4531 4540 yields 3.35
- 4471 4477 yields 3.65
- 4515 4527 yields 3.55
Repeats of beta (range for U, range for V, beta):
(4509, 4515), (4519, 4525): -0.1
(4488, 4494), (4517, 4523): -0.2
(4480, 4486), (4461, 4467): 0.5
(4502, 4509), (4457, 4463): 0.1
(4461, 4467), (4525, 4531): 0.2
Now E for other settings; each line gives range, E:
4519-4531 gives 3.44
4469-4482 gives 3.59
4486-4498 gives 3.44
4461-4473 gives 3.38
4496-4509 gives 3.60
